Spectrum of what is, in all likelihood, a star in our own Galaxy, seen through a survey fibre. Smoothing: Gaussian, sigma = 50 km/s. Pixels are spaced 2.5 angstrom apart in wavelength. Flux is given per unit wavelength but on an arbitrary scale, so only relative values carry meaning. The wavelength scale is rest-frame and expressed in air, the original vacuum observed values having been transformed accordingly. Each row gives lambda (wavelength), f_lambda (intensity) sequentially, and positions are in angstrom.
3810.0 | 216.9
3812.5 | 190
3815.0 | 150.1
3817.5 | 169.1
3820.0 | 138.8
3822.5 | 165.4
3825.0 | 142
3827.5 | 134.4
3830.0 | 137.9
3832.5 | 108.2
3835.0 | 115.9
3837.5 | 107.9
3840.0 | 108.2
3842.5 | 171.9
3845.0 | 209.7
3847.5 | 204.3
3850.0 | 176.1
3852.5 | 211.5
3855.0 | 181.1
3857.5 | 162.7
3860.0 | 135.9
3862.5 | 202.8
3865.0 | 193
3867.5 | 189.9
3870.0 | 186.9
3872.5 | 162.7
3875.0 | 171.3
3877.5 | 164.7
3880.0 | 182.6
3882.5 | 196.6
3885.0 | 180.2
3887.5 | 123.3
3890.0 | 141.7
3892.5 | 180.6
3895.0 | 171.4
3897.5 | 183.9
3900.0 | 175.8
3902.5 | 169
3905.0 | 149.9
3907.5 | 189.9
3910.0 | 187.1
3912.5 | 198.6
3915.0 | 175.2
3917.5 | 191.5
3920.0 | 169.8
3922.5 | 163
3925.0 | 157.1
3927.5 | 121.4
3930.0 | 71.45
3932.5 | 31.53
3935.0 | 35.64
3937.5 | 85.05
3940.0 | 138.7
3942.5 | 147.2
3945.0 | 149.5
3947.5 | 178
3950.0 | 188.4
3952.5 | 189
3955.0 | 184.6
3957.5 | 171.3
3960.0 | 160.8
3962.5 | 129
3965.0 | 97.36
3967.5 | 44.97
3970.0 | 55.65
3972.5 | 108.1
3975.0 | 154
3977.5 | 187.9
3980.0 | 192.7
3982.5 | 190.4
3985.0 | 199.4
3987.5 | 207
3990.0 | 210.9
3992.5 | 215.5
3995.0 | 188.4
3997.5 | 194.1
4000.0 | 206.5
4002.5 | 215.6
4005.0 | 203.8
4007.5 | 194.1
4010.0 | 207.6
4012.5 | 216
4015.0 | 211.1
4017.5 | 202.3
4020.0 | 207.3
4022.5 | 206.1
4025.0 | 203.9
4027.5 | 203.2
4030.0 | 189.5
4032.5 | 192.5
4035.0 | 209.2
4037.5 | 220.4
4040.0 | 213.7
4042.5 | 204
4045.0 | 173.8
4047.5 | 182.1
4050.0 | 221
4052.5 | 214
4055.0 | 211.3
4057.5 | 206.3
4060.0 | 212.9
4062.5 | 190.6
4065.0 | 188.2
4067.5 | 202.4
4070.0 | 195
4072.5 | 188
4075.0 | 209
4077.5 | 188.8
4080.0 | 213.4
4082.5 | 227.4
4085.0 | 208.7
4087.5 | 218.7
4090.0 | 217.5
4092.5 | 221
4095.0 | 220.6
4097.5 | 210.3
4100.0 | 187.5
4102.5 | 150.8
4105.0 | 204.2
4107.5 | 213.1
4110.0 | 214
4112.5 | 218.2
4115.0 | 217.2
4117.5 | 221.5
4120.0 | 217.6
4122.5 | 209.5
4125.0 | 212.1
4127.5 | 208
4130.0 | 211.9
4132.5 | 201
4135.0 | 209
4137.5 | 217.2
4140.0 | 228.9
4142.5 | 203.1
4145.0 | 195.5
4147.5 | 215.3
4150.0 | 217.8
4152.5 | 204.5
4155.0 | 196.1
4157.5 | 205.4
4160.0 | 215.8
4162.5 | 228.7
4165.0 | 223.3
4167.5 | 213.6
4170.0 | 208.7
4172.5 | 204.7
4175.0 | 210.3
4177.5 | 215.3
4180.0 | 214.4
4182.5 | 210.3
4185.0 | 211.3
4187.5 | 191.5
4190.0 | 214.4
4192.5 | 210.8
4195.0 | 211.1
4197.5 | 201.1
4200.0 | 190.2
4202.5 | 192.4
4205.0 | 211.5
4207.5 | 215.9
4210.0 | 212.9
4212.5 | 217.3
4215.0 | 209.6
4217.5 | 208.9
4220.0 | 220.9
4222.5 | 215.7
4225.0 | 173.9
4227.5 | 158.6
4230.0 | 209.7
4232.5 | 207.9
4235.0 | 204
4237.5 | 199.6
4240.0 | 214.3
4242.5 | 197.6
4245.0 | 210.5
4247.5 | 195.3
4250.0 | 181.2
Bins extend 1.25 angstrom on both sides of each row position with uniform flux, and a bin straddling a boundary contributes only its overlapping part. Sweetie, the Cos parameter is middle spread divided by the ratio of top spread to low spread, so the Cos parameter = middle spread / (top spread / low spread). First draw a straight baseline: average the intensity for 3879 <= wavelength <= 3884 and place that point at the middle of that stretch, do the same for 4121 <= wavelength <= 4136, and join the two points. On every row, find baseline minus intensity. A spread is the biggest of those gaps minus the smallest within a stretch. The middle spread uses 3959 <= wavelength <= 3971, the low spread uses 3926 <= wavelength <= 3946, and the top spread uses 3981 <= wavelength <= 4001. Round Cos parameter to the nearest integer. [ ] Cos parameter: 499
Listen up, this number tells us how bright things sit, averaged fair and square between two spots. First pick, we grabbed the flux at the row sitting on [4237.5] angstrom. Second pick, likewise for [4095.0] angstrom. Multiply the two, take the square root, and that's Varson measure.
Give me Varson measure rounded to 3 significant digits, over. 210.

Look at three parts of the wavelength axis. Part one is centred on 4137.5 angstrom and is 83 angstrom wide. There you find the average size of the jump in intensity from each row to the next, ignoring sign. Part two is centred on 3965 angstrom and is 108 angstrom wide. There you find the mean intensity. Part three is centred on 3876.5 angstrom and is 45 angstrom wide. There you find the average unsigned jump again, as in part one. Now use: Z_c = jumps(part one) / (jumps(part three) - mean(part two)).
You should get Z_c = -0.075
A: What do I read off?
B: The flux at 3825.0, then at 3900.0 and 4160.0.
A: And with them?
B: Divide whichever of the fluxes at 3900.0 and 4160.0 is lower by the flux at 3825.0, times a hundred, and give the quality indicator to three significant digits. 124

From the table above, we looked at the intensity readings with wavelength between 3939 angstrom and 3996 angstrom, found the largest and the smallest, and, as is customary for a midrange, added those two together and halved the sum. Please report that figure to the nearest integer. 130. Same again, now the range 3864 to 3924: 161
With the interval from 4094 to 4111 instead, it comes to 186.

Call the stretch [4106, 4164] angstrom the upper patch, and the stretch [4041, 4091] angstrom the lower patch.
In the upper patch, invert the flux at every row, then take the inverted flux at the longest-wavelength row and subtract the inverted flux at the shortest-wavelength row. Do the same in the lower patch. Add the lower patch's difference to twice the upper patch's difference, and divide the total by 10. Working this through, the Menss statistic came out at -0.0001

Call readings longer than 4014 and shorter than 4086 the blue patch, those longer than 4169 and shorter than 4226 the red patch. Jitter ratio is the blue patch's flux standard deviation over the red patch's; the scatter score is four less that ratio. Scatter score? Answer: 2.9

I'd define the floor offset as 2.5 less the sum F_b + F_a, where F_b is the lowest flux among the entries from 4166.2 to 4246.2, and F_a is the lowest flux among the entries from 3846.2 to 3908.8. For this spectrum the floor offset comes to -279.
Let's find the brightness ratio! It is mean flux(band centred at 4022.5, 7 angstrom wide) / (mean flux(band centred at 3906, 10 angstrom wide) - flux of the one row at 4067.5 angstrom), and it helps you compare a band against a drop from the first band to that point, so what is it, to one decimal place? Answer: -7.2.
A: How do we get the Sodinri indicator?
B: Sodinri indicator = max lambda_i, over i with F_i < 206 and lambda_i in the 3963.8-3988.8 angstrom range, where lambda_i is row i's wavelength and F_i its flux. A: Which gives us 3985.0 angstrom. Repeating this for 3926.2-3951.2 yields 3950.0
